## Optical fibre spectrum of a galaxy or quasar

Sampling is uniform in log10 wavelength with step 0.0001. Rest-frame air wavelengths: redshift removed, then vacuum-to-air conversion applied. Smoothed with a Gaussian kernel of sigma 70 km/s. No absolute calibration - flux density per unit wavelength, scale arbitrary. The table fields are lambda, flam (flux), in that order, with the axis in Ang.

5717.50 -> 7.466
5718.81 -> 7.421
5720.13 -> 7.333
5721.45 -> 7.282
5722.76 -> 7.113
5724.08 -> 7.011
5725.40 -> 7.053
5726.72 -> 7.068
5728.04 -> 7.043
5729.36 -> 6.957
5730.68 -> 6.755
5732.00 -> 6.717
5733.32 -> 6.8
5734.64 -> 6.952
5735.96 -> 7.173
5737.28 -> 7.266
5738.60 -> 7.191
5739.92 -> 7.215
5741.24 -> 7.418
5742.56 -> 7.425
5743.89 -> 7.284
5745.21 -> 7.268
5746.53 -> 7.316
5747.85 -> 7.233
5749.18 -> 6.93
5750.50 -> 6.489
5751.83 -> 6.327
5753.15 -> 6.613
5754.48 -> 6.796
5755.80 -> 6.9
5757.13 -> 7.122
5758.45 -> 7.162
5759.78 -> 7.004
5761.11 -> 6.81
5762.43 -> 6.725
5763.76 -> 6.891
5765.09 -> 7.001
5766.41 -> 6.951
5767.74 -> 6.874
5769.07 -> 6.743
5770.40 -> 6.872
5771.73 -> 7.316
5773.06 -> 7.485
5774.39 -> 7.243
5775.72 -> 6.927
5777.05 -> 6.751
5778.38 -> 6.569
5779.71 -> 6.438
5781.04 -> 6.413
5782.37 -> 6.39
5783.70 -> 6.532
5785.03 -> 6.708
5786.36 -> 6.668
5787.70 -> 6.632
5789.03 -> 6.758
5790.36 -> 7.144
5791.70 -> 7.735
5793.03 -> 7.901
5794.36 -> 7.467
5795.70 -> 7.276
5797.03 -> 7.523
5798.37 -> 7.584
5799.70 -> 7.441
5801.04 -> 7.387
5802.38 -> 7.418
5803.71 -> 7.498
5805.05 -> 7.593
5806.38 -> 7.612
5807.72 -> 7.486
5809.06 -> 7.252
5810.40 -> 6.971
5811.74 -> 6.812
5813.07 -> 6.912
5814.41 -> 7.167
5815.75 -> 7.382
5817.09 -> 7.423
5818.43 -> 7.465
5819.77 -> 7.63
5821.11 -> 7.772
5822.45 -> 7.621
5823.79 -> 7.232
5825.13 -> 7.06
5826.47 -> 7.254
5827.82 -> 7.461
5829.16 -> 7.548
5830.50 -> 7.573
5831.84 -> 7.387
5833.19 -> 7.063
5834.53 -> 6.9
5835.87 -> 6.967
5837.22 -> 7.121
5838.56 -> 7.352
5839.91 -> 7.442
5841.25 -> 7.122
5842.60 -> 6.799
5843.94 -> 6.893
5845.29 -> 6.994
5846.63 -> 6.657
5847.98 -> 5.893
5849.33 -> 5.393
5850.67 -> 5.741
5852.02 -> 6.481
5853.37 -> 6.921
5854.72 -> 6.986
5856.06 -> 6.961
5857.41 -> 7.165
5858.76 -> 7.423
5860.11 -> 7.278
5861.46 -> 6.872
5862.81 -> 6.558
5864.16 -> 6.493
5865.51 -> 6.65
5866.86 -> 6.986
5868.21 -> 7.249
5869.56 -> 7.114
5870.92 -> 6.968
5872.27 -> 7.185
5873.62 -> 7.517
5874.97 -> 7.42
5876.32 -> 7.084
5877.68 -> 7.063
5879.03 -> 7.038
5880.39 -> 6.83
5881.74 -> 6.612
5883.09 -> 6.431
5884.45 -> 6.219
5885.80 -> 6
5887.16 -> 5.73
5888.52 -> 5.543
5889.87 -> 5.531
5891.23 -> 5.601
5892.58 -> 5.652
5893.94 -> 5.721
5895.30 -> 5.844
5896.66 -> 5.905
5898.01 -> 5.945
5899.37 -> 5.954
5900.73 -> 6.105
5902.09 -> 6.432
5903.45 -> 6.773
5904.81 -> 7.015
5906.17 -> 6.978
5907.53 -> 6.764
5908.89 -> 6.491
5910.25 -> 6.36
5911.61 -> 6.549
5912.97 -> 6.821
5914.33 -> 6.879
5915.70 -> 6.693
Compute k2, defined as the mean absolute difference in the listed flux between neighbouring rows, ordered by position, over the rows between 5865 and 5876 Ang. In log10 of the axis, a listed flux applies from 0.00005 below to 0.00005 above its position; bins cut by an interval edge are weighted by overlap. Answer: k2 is 0.22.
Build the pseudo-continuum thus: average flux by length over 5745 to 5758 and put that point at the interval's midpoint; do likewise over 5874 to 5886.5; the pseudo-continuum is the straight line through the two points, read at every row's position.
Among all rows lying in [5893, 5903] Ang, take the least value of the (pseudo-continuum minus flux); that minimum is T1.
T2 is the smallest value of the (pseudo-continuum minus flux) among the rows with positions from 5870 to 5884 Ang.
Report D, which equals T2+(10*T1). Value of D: 2.3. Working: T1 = 0.3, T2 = -0.7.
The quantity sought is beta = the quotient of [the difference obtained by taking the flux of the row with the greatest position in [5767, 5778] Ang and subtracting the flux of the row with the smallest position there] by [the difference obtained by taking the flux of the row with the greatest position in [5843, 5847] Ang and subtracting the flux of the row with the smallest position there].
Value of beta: 0.5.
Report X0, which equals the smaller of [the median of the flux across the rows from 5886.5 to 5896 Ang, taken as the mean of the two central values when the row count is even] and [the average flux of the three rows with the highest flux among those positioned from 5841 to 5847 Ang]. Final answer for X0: 5.7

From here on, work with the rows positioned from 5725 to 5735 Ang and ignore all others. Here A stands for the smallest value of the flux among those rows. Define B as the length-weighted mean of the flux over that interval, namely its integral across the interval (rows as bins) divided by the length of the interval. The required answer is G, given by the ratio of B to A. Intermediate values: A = 6.717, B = 6.9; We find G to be 1.03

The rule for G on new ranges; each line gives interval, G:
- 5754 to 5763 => 1.03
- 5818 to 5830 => 1.06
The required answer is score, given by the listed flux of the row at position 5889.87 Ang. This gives 5.531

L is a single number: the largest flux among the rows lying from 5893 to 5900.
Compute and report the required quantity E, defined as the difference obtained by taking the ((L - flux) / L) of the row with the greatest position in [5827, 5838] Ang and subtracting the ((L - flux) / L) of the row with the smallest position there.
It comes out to 0.057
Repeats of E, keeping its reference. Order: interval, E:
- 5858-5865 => 0.156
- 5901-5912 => -0.020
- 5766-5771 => 0.013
